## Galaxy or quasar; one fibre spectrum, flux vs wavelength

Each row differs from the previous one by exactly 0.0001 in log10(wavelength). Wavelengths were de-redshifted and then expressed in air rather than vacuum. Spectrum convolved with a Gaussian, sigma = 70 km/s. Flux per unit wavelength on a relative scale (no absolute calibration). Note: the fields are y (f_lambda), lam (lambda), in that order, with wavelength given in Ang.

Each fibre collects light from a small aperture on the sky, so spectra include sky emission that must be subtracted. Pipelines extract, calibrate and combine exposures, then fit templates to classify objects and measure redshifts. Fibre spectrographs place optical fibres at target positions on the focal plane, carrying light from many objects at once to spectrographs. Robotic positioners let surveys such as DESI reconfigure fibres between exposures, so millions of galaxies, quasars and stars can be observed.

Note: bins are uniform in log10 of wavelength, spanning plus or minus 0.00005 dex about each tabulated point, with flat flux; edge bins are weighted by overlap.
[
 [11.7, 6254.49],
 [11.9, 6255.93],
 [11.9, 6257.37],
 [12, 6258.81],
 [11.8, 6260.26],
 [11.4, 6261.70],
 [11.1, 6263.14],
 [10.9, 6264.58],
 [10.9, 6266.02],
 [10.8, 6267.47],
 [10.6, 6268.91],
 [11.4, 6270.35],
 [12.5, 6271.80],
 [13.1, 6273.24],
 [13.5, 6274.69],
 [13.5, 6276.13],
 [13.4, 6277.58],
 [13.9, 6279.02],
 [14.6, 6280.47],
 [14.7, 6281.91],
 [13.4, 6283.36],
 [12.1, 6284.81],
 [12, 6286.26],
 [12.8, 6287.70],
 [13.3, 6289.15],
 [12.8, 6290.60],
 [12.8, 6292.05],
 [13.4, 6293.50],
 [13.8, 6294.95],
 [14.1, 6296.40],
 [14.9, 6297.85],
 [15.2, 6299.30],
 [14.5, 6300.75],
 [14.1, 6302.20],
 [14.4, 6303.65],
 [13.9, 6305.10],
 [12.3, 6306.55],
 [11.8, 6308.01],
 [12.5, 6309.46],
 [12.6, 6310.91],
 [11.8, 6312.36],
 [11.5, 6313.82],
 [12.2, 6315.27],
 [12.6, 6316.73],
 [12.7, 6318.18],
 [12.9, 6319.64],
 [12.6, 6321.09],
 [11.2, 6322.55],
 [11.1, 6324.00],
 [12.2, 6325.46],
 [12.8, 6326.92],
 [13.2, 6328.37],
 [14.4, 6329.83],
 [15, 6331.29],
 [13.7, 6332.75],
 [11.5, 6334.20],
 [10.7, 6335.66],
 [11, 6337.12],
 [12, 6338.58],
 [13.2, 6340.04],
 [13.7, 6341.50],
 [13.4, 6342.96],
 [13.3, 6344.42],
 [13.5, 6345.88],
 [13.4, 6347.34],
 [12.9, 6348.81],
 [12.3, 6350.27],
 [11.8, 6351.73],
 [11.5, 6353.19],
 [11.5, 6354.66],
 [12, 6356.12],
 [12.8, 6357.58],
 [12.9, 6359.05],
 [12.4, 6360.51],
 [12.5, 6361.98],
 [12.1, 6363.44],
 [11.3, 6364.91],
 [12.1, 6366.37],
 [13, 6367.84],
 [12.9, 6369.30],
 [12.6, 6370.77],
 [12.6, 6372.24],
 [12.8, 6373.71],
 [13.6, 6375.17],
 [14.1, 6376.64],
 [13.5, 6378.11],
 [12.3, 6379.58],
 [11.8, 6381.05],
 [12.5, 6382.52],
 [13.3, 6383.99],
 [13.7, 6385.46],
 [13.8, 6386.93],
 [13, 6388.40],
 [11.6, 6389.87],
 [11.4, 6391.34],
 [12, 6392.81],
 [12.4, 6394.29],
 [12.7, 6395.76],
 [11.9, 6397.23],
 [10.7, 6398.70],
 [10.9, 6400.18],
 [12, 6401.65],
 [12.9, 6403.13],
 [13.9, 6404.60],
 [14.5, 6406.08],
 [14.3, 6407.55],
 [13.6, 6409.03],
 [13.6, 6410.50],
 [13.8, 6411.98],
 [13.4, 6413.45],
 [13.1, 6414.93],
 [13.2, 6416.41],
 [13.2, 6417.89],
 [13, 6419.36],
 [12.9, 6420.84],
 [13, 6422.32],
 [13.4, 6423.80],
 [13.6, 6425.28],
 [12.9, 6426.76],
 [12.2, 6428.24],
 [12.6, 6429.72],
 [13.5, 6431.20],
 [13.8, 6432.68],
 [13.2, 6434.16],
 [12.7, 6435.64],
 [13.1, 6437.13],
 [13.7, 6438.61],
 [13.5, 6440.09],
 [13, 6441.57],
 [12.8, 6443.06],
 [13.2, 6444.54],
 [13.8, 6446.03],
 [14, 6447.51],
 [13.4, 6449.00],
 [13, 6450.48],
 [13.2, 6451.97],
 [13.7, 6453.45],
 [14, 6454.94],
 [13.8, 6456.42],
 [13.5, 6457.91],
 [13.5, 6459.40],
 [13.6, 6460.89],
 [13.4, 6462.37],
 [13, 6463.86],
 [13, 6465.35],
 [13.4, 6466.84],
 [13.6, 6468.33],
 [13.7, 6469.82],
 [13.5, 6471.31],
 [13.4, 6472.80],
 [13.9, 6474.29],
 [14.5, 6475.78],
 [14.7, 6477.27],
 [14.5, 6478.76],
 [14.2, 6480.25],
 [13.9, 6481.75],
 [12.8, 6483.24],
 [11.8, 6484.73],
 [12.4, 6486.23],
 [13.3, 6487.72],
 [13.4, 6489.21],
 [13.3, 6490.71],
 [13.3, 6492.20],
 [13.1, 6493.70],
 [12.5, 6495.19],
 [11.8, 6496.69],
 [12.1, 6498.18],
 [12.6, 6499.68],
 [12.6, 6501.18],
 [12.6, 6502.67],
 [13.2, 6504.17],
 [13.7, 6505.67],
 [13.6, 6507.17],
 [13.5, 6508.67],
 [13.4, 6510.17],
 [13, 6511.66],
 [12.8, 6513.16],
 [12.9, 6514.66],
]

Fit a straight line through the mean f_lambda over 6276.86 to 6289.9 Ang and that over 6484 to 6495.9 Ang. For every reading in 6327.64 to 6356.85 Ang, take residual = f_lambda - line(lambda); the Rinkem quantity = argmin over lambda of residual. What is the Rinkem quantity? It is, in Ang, 6335.66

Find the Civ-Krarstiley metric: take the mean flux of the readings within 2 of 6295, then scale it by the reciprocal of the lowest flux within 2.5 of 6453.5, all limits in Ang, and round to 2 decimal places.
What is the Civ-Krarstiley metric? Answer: 1.04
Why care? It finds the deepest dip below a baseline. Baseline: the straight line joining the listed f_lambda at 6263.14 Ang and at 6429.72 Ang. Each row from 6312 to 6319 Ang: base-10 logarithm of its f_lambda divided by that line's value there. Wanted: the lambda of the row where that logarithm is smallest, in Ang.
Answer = 6313.82 Ang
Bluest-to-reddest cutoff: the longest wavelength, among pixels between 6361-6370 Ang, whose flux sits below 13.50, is 6369.30 Ang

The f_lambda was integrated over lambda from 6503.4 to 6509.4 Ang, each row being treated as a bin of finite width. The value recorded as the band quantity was 80.9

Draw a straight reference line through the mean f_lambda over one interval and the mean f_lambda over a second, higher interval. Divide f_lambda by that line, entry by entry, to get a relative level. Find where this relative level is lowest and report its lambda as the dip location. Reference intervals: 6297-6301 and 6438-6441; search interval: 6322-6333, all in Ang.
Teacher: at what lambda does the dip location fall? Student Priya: 6324.00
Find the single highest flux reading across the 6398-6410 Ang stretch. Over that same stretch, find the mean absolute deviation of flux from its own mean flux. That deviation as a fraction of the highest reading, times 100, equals 8.5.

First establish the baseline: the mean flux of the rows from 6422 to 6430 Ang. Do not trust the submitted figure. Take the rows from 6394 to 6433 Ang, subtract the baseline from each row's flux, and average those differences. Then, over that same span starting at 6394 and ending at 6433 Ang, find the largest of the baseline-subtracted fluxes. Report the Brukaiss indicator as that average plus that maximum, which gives 1.6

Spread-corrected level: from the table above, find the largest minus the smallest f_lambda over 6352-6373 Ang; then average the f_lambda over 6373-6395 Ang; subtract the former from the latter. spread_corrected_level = 11.1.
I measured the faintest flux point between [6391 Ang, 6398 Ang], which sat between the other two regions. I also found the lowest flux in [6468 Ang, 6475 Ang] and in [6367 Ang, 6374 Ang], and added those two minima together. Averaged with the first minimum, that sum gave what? 18.7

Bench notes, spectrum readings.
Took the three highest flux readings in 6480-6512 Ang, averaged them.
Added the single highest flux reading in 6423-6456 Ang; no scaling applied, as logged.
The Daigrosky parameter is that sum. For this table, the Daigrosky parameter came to 27.9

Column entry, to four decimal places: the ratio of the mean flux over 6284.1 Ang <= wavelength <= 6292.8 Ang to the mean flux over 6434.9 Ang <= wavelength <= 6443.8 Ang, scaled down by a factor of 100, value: 0.0096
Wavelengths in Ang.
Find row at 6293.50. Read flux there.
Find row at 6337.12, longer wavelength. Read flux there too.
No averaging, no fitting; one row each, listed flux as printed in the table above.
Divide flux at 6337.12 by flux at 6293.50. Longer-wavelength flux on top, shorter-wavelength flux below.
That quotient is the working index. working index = 0.82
